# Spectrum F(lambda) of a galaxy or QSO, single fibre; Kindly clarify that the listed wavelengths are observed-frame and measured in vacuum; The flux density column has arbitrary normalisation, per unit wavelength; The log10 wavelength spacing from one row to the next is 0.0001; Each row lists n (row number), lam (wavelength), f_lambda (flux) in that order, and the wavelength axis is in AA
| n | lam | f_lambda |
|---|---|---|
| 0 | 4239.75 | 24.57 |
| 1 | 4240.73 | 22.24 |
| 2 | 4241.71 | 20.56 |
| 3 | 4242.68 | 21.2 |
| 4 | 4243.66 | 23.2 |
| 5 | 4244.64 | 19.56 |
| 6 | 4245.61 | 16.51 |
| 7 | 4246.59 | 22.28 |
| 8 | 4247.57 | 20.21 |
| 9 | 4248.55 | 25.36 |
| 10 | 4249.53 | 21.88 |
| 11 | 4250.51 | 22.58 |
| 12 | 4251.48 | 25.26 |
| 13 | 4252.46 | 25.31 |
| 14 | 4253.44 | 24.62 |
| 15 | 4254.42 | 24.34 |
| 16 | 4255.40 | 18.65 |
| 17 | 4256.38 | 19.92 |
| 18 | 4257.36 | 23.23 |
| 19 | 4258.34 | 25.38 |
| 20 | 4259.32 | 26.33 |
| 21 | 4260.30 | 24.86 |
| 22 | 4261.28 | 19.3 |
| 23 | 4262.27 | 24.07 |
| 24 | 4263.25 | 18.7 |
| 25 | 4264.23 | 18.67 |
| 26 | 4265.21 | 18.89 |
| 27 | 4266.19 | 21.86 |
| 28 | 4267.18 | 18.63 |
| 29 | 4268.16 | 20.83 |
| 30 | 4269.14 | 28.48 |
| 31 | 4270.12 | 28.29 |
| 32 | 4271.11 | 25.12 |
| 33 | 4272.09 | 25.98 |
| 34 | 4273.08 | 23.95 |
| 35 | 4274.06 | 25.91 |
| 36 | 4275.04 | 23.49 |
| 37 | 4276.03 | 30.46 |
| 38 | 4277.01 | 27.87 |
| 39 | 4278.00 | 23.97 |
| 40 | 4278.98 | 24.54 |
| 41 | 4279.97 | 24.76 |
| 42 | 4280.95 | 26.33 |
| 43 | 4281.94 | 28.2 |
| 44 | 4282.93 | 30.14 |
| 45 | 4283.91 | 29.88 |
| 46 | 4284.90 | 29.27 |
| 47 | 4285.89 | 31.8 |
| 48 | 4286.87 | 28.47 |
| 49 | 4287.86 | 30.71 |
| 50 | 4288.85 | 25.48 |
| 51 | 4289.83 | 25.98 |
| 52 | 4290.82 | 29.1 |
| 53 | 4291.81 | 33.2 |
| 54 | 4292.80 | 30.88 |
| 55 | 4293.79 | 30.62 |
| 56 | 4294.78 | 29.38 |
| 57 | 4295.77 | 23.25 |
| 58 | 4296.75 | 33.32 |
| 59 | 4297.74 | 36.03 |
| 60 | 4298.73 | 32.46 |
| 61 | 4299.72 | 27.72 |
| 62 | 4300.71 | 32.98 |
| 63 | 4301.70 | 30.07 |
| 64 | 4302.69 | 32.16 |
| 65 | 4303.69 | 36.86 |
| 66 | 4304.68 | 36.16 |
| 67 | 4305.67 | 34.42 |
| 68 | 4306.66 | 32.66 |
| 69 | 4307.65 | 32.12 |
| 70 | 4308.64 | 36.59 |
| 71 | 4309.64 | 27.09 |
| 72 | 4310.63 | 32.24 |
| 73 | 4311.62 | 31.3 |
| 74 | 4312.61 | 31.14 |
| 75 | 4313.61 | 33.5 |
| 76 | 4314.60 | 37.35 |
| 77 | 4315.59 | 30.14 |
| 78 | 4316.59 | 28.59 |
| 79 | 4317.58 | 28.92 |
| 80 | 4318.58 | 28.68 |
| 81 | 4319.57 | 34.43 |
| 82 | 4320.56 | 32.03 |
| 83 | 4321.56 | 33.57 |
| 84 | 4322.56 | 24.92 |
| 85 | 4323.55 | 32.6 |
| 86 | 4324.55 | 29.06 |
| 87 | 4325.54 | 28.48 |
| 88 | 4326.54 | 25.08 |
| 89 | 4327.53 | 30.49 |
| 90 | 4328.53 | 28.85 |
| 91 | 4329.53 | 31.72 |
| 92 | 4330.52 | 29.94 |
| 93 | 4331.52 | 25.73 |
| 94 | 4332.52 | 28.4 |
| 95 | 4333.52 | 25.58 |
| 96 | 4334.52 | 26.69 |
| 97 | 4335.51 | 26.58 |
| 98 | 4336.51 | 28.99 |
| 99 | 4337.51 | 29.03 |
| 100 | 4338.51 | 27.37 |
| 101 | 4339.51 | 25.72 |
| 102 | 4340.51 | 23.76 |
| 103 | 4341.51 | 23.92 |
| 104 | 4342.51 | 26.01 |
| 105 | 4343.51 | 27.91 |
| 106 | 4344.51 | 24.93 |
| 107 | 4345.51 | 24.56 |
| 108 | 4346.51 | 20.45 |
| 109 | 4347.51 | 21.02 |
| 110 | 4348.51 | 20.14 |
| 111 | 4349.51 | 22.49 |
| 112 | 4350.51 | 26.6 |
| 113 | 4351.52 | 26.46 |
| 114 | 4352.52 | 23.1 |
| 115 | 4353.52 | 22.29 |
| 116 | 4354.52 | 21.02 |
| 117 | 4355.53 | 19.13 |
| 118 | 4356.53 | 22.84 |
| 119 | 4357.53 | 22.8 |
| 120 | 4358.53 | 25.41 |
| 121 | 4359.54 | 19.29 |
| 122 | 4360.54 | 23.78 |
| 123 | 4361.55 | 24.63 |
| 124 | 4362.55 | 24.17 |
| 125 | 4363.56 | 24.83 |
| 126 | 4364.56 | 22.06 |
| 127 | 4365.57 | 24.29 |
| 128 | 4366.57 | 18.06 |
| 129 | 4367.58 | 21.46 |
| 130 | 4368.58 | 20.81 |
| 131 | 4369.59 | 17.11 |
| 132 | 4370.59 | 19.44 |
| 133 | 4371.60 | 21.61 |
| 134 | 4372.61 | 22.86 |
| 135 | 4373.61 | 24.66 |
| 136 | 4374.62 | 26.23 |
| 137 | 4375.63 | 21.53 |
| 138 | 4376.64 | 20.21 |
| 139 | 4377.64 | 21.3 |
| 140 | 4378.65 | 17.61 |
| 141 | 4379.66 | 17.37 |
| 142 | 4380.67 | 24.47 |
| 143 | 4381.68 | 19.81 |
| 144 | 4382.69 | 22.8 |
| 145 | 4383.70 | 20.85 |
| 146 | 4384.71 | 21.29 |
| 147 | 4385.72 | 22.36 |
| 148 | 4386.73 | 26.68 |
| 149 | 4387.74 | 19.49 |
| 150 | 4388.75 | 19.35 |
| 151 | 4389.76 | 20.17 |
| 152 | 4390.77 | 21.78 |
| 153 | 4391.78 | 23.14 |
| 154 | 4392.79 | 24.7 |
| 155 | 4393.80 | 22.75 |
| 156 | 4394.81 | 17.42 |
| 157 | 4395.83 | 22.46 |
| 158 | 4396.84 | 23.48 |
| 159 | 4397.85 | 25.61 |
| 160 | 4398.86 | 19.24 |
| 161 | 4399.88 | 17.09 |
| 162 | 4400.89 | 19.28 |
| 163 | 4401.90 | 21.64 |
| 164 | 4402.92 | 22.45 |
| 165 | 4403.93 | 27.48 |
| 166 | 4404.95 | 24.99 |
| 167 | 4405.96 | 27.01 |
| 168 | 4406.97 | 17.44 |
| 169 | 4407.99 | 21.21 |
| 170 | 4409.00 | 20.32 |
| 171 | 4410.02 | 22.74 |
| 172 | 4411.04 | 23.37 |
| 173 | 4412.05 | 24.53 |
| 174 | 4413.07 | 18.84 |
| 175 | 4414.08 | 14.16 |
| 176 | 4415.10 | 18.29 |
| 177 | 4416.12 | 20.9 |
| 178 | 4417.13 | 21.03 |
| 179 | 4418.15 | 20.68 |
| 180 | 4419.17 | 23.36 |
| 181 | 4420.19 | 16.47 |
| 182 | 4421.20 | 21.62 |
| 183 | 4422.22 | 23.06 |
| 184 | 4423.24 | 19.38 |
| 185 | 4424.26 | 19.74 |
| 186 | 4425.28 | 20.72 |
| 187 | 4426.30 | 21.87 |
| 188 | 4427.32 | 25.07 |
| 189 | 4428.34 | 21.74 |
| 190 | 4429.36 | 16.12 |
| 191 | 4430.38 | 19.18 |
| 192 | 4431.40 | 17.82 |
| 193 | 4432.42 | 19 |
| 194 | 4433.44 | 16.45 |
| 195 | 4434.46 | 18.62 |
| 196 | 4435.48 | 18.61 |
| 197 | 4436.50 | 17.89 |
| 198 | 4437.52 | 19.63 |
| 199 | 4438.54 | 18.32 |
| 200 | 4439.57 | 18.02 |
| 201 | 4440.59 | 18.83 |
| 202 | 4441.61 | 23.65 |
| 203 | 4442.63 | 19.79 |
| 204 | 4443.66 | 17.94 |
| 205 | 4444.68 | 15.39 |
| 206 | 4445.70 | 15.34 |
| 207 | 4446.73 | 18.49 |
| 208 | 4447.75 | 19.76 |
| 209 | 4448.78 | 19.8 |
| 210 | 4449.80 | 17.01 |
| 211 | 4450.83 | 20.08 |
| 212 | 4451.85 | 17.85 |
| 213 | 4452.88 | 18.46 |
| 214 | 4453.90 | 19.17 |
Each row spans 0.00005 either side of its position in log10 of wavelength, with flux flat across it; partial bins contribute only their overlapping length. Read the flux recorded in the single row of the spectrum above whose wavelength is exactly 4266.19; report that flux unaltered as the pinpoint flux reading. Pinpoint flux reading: 21.86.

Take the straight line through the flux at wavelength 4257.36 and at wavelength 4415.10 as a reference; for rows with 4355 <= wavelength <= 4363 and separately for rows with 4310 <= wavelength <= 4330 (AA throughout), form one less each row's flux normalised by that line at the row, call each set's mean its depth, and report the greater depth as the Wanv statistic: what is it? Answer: -0.135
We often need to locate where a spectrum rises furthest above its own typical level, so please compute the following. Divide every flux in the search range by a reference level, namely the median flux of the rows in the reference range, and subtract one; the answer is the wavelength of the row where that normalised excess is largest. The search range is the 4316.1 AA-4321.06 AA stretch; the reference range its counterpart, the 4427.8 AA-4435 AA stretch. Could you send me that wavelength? 4319.57 AA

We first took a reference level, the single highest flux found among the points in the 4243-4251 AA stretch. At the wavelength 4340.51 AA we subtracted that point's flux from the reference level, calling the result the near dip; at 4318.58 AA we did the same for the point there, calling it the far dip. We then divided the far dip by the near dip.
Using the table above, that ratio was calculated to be -2.1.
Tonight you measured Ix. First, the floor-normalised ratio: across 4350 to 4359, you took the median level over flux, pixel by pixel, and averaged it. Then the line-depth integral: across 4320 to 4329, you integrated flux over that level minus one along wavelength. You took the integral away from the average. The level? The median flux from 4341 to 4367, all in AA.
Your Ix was -1.3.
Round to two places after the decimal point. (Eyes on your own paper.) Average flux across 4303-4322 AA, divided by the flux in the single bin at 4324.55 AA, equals 1.12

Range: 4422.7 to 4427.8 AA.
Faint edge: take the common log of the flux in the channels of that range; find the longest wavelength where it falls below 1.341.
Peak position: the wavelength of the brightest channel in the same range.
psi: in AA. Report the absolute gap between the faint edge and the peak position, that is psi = 1.0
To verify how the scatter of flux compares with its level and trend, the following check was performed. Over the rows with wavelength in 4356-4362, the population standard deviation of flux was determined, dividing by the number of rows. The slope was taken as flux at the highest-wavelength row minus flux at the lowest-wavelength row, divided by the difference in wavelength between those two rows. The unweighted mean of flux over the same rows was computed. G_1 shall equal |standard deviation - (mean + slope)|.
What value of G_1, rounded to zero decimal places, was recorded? 22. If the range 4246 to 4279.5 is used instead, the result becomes 20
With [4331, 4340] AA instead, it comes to 26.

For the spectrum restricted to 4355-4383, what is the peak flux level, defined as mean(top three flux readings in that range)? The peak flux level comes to 25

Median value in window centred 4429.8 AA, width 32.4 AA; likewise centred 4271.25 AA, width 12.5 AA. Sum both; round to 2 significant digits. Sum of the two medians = 44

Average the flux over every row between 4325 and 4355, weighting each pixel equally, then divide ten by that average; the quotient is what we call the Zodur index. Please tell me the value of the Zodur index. 0.39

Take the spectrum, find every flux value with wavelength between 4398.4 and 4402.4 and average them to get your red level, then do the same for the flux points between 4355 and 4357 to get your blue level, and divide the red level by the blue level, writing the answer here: 0.92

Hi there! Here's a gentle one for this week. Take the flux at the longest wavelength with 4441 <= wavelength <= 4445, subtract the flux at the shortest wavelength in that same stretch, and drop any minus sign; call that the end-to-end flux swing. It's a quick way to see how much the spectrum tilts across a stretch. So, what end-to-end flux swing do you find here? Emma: 8.3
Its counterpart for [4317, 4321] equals 3.1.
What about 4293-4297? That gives 2.7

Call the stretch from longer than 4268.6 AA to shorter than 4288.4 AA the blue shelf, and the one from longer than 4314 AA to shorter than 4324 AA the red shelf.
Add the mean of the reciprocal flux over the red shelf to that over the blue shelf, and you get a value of 0.069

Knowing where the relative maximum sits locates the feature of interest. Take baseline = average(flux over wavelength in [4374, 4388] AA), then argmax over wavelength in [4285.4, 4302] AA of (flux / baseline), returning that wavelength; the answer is 4297.74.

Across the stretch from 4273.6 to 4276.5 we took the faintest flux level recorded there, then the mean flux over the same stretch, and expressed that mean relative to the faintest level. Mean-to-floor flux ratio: 1.13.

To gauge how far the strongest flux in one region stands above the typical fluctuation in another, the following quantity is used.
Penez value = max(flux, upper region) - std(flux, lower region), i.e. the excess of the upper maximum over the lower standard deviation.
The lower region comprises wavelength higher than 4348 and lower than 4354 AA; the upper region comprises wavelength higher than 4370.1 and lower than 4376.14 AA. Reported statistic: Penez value 24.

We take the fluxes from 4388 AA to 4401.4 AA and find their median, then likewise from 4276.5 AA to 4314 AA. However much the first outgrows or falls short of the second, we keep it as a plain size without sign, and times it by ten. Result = 89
